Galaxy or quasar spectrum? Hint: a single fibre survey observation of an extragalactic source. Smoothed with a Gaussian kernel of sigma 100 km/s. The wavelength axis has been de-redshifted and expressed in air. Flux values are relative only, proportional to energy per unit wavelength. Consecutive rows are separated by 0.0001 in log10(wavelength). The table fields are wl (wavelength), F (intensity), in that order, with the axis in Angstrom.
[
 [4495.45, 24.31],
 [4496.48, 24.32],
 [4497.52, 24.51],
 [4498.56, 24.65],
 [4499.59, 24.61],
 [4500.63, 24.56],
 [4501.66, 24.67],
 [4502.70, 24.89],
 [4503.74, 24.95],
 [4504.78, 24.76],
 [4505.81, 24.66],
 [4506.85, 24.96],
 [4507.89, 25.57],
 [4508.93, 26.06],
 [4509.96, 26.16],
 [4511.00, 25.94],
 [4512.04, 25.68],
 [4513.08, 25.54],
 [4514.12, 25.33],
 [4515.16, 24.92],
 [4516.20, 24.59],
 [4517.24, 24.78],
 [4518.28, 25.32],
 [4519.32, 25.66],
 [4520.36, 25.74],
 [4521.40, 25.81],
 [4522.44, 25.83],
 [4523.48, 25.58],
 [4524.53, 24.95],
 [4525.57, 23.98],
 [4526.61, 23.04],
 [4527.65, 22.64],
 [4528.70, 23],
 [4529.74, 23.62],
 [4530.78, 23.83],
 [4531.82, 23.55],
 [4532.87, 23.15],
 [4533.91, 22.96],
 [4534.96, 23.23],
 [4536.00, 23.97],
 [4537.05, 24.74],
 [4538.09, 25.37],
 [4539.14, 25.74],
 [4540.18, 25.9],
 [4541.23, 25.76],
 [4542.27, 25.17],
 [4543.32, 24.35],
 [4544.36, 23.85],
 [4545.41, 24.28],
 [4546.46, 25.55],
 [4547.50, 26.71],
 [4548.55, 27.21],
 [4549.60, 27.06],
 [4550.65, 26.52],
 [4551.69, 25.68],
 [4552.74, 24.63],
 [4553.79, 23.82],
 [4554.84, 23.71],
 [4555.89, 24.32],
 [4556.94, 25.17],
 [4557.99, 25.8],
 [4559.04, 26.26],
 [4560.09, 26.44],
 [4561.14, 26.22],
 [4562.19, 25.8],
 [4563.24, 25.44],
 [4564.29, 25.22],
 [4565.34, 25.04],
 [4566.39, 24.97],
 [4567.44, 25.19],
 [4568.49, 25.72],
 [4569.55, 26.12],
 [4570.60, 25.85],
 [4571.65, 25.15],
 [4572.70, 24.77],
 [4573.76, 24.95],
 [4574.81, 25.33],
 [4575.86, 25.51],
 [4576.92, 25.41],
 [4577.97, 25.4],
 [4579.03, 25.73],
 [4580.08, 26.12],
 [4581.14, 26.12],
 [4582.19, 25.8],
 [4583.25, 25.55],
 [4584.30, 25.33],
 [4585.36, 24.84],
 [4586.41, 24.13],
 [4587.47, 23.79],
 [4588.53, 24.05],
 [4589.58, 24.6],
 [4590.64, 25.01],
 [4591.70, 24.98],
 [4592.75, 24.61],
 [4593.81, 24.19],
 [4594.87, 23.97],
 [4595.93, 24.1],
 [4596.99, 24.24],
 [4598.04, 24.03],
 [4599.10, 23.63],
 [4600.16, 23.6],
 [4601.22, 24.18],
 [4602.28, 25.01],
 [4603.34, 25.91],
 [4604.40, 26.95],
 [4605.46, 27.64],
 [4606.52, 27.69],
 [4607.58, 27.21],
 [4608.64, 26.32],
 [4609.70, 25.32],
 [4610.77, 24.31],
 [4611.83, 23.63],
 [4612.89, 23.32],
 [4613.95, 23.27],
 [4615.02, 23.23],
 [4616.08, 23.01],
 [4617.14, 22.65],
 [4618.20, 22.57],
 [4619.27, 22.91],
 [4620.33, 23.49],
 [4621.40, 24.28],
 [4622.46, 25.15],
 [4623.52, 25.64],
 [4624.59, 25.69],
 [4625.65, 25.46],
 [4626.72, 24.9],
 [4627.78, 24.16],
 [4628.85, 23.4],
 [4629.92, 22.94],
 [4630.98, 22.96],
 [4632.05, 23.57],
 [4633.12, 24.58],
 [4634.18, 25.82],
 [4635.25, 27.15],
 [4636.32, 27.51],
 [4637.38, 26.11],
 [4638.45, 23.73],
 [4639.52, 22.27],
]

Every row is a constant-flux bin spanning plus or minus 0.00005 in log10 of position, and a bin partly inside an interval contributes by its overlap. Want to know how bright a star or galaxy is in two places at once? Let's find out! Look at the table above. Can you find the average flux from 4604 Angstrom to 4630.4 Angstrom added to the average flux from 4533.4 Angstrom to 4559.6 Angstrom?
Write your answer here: 49.7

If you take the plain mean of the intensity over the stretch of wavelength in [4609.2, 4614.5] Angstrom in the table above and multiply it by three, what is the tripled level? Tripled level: 72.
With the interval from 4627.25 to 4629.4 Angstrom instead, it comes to 71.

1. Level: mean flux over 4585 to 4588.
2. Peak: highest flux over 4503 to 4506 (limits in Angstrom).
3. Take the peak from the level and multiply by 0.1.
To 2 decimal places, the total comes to -0.07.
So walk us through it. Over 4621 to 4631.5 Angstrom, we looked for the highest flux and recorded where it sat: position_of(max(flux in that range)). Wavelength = 4624.59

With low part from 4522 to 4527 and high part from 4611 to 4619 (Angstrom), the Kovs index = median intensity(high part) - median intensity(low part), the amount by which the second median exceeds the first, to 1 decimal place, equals -1.7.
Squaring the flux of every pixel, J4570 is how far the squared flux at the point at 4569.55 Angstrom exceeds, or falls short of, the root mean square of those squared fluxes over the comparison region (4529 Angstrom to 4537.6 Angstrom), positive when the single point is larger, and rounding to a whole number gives 123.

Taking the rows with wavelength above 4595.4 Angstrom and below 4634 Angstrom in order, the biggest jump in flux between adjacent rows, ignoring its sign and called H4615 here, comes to 1.04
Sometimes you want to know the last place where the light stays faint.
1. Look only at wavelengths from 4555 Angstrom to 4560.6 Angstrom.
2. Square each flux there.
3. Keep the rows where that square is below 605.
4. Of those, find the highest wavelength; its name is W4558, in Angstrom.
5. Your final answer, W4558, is 4555.89 Angstrom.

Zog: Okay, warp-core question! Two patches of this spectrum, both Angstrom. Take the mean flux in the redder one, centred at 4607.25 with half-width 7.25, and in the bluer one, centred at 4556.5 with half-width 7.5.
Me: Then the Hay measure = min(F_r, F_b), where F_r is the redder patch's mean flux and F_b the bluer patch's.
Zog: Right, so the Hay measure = 25.3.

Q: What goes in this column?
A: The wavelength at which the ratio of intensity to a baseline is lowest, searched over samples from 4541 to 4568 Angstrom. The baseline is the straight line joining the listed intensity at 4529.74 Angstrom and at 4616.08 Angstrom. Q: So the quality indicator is 4554.84 Angstrom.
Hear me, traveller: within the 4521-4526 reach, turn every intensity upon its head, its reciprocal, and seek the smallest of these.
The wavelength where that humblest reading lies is 4522.44 Angstrom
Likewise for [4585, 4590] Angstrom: 4585.36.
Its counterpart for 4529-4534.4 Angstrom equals 4530.78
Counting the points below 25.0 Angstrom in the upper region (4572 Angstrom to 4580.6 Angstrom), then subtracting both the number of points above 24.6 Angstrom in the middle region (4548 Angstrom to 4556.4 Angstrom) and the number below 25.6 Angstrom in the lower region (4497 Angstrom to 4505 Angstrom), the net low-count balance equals -11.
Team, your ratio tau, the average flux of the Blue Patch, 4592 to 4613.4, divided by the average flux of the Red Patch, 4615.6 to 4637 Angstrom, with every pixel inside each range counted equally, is 1.02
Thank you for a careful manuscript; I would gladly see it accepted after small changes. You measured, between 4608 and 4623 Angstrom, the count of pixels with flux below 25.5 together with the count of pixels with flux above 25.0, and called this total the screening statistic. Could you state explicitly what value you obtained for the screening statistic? 16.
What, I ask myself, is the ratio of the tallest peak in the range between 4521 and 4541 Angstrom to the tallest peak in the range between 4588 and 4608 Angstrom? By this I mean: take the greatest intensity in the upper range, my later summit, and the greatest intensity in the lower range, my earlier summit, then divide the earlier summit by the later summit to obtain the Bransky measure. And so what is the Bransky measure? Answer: 0.94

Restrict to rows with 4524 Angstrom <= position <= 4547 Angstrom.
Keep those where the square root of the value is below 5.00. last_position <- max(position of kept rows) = 4545.41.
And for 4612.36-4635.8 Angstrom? 4633.12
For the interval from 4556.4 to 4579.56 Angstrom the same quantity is 4573.76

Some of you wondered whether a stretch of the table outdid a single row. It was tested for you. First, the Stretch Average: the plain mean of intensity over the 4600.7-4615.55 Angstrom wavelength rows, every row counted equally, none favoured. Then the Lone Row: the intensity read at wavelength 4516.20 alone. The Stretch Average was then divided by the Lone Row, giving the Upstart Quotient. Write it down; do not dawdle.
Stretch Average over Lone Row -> 1.03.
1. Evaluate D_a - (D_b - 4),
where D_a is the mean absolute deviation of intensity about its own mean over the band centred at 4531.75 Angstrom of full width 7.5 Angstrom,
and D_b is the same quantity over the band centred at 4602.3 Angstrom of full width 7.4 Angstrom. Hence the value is 2.9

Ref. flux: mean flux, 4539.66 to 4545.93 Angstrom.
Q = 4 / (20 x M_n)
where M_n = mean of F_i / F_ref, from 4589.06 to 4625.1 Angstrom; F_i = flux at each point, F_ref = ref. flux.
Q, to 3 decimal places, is 0.202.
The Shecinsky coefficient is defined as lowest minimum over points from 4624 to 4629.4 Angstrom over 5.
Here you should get 4.68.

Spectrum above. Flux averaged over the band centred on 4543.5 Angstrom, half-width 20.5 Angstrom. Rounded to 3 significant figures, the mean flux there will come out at 24.8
